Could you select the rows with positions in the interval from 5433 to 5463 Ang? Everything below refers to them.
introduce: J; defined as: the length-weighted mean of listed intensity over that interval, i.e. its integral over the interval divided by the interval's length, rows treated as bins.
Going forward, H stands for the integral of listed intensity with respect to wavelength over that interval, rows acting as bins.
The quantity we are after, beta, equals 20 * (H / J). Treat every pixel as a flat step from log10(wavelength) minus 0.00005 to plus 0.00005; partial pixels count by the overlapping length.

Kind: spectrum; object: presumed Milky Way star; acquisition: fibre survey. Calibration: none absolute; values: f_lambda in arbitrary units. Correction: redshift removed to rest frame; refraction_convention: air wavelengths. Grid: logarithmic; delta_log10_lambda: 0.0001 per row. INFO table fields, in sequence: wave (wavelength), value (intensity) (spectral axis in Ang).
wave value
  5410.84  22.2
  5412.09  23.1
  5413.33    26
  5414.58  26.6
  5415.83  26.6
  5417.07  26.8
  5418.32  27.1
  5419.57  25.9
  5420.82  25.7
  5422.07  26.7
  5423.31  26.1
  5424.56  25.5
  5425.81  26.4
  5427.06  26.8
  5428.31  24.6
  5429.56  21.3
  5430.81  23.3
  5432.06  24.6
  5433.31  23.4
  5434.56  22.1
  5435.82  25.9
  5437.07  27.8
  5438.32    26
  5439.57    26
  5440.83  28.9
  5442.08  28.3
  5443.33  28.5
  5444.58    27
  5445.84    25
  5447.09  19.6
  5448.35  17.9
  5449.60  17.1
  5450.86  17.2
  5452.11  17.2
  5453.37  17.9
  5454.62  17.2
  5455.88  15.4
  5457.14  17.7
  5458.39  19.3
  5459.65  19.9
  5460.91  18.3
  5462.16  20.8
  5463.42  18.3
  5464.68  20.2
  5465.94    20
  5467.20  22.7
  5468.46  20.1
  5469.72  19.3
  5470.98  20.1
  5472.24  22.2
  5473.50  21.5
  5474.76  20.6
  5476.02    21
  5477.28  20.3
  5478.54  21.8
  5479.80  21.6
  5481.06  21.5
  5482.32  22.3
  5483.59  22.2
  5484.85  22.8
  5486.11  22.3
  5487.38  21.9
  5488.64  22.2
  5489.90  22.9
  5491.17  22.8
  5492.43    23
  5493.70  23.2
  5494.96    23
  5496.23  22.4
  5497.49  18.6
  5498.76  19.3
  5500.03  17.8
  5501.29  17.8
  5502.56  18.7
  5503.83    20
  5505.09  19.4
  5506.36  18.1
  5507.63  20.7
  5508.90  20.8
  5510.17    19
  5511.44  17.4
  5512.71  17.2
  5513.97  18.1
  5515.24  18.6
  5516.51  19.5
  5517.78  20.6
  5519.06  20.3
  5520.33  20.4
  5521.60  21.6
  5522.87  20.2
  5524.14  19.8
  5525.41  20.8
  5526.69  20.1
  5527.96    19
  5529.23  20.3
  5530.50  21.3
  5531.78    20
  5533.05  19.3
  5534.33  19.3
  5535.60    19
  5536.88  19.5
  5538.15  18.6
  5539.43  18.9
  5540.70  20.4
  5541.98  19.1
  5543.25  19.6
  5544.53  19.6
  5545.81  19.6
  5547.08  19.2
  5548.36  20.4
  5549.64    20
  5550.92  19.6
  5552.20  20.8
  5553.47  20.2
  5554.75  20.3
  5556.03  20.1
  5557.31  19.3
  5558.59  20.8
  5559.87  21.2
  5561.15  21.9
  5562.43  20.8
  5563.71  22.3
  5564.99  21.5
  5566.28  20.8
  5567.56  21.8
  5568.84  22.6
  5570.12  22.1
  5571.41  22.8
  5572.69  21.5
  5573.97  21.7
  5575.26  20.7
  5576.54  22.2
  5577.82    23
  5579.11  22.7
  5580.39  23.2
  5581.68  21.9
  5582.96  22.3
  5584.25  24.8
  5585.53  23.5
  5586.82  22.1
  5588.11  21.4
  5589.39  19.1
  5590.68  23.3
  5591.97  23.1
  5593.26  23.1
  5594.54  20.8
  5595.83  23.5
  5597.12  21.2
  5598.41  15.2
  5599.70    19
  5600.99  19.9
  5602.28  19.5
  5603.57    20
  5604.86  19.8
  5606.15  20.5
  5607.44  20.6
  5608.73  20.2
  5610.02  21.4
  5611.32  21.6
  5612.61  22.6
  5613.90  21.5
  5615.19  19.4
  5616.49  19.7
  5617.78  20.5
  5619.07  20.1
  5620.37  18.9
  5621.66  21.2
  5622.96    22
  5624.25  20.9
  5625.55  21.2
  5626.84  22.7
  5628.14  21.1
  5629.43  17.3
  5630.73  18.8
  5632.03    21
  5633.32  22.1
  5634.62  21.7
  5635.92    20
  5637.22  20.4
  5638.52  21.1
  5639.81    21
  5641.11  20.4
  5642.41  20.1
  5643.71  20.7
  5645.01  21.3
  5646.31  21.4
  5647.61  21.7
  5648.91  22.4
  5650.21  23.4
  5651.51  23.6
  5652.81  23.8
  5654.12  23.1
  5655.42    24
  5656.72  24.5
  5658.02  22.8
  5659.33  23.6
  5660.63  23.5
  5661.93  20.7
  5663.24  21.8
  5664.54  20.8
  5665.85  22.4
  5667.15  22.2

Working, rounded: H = 654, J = 21.8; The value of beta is 600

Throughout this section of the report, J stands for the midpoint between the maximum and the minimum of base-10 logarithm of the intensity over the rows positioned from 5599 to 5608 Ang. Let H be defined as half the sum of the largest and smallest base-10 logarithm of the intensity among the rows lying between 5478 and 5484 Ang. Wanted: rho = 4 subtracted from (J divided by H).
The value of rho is -3.03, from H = 1.34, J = 1.296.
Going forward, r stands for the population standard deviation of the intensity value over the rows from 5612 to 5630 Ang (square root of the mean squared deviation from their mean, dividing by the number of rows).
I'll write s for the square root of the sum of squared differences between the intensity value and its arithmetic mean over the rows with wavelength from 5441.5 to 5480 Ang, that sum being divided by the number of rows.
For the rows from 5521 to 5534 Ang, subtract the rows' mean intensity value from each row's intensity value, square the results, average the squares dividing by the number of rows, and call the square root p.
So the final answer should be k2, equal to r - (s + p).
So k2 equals -2.5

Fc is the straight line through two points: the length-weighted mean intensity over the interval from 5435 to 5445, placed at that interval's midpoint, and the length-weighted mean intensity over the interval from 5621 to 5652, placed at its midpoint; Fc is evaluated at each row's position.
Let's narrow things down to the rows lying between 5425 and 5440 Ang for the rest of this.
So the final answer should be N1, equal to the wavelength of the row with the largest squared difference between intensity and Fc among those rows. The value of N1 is 5429.56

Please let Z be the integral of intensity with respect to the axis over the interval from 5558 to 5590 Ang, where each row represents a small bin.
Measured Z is 703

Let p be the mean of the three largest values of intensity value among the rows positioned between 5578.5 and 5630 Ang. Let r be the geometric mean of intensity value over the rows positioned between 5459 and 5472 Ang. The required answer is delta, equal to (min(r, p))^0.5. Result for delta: 4.46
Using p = 23.9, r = 19.9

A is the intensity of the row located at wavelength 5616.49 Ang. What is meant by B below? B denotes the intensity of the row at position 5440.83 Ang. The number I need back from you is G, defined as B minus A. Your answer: 9.2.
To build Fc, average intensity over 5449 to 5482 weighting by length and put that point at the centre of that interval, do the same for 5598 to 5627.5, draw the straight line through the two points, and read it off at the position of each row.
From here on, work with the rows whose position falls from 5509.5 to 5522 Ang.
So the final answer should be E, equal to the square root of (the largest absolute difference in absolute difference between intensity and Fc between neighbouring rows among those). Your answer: 1.27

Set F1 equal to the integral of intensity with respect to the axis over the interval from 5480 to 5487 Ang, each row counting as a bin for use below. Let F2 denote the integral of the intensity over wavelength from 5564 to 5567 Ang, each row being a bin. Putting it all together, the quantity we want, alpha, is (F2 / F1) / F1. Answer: 0.0027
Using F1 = 155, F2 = 64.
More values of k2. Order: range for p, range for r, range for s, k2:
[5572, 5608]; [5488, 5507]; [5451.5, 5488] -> -1.7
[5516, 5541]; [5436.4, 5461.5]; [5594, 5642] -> 2.5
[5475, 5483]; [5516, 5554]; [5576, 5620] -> -1.7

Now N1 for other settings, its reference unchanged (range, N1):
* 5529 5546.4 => 5538.15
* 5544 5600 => 5598.41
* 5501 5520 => 5512.71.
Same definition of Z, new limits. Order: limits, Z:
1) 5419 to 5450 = 771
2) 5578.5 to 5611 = 692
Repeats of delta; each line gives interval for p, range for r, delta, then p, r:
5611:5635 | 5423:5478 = 4.66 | 22.5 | 21.7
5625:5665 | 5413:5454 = 4.91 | 24.1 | 24.1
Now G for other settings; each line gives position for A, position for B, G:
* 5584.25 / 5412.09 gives -1.7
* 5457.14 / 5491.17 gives 5.1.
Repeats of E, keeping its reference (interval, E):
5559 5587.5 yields 1.58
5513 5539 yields 1.19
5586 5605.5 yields 2.06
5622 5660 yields 1.61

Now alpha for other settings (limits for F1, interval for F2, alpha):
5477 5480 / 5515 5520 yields 0.0243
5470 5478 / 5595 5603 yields 0.0056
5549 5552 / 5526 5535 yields 0.0502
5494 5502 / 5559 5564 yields 0.0042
